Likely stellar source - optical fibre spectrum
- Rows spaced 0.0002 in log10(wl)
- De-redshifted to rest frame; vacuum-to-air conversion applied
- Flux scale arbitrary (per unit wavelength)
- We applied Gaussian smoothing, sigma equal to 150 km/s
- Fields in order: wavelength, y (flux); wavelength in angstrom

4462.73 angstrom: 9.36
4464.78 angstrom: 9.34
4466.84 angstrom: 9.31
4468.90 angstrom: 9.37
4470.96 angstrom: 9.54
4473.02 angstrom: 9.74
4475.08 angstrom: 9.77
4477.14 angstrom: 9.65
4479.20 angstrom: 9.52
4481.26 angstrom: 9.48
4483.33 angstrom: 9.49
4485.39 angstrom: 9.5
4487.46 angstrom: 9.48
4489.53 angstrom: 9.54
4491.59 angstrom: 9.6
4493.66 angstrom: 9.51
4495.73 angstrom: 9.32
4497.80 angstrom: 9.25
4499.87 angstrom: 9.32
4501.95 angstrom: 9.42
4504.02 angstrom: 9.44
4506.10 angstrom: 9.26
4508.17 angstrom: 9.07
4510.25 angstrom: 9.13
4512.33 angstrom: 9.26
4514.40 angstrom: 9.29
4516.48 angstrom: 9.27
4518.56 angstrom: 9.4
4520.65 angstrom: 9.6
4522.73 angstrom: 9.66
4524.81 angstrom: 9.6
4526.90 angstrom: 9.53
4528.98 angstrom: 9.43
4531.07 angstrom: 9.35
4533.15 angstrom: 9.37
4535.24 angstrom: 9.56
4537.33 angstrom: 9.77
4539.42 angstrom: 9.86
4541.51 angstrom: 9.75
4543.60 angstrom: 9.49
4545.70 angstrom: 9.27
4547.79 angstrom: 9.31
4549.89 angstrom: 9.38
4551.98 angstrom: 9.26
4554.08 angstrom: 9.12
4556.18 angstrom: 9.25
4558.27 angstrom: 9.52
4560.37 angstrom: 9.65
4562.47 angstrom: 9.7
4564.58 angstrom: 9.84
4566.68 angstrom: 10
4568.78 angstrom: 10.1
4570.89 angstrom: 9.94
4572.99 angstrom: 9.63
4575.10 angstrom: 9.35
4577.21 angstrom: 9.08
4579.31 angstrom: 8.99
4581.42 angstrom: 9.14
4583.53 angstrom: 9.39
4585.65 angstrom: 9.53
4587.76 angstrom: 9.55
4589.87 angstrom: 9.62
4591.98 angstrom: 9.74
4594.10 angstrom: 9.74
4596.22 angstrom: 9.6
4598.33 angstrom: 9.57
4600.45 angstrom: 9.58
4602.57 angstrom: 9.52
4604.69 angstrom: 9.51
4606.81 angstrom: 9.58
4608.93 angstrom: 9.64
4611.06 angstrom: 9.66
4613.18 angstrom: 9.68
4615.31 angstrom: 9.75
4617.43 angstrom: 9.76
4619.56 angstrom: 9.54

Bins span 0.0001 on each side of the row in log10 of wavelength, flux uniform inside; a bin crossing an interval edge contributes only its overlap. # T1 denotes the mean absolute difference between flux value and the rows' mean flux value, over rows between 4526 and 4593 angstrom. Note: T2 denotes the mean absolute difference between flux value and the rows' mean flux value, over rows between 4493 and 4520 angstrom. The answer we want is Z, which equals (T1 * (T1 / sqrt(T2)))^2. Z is 0.026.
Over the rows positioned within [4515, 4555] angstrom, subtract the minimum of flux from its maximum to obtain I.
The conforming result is 0.74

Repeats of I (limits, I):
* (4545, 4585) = 1.11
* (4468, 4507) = 0.52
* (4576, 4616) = 0.76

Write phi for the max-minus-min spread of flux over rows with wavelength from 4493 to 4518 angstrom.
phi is 0.44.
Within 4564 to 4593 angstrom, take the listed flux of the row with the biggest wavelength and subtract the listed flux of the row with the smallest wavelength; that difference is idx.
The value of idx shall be -0.1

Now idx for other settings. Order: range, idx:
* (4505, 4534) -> 0.1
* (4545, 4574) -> 0.4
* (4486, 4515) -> -0.2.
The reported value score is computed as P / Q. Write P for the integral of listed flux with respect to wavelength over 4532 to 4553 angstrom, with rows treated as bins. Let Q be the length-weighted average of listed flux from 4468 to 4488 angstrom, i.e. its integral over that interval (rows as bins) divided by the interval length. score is 20.9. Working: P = 200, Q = 9.56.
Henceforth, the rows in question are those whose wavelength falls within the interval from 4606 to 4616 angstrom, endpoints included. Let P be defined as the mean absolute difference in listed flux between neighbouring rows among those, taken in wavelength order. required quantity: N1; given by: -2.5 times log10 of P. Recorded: 3.4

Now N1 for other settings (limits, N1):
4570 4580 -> 1.6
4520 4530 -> 2.8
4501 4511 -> 2.4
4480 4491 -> 4.0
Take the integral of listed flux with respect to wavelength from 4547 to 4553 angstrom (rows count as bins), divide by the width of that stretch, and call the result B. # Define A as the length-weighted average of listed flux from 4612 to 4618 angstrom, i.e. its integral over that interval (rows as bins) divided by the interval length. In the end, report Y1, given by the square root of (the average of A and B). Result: 3.086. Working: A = 9.73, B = 9.32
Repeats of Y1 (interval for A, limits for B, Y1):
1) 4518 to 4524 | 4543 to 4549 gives 3.074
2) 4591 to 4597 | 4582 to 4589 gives 3.094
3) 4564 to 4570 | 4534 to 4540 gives 3.138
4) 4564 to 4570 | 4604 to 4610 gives 3.128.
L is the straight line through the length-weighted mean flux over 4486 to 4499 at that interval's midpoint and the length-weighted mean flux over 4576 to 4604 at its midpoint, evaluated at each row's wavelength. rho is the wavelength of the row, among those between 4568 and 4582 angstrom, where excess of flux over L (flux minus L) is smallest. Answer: 4579.31 angstrom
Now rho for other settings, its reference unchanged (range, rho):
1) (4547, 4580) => 4579.31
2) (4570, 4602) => 4579.31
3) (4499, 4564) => 4508.17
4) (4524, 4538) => 4531.07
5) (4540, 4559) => 4554.08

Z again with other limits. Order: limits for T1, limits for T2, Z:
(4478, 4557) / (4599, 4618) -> 0.006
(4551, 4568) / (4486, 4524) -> 0.031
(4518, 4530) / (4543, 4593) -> 0.000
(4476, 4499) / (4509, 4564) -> 0.000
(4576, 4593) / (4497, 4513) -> 0.031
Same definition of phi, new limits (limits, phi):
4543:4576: 0.98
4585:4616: 0.24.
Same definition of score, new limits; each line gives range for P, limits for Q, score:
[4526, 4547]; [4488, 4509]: 21.4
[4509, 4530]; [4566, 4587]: 20.8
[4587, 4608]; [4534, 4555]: 21.3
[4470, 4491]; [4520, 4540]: 21.0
